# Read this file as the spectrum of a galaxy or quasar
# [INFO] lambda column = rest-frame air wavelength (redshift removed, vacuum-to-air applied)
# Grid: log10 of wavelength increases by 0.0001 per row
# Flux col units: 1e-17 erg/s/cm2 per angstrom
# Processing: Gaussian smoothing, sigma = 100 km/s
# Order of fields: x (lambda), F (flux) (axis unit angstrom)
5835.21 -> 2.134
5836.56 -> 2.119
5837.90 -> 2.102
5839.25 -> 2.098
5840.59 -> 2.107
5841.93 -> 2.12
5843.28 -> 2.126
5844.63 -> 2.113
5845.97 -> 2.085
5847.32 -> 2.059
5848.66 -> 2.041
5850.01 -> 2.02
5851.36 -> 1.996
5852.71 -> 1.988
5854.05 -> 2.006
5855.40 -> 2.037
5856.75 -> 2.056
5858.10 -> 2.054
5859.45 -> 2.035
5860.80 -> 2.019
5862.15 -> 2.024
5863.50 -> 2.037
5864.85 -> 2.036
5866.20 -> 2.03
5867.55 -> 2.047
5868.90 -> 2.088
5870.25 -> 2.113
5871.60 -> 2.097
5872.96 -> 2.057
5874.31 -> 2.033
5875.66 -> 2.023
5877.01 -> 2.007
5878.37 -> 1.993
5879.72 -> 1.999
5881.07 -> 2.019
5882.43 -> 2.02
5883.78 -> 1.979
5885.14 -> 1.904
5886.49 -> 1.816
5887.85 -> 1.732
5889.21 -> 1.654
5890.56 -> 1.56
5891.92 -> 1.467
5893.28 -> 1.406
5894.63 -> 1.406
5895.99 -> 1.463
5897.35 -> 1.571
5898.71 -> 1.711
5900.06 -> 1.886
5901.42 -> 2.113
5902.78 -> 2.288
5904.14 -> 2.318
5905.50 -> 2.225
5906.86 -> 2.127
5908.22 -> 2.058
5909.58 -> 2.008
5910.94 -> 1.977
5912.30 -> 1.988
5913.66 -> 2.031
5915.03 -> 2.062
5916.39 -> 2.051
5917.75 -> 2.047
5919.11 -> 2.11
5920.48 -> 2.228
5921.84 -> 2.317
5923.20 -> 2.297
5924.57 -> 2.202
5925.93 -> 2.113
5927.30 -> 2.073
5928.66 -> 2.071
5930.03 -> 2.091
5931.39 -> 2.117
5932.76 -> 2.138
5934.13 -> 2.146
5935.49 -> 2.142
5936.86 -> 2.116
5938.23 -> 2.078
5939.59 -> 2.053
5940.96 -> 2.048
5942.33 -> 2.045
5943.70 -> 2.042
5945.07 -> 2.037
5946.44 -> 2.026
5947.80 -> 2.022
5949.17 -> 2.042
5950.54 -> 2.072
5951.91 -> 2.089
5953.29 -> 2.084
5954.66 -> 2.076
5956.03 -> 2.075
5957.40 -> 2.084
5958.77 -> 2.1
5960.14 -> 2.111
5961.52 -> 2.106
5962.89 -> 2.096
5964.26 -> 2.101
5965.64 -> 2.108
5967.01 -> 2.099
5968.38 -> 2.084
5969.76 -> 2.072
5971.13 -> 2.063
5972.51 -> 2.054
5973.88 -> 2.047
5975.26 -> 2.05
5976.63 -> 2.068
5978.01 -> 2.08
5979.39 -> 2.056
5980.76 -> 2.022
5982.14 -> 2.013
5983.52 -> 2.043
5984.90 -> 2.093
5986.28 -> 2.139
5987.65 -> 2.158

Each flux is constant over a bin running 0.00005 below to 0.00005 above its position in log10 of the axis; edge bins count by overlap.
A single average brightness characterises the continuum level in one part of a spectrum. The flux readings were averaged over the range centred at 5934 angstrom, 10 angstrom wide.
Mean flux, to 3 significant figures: 2.12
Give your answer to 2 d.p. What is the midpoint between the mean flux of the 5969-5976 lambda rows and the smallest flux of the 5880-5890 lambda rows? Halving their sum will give 1.86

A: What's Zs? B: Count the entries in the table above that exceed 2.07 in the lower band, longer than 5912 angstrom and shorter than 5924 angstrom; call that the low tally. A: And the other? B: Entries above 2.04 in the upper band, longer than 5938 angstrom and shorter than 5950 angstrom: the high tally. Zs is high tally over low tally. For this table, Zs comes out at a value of 1.5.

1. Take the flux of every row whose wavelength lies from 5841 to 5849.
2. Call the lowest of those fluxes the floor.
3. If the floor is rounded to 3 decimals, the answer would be 2.041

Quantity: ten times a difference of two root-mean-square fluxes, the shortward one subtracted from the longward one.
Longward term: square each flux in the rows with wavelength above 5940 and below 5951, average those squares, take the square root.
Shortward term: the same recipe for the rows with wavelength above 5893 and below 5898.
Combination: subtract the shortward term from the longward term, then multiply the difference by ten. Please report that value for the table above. 5.8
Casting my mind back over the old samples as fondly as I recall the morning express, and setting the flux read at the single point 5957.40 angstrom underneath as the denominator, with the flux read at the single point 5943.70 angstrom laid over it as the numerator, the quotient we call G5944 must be 0.98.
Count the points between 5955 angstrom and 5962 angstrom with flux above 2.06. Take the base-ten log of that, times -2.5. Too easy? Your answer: -1.7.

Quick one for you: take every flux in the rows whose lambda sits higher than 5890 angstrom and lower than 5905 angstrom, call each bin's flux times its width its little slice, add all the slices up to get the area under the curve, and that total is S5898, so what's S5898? 26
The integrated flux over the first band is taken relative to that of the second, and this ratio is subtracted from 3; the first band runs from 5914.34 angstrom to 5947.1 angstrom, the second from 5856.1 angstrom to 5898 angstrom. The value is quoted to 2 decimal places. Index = 2.13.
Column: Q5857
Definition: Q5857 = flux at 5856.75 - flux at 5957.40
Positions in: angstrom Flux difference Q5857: -0.03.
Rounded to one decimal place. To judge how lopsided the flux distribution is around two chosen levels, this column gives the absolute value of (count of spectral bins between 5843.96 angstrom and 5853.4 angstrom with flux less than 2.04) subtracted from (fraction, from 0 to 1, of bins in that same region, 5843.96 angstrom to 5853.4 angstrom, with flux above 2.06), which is 2.7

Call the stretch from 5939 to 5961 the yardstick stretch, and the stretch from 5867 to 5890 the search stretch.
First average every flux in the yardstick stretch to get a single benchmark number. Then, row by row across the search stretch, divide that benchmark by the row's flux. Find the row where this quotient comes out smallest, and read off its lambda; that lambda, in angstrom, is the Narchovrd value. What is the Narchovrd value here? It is 5870.25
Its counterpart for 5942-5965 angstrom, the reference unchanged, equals 5960.14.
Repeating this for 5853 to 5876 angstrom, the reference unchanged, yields 5870.25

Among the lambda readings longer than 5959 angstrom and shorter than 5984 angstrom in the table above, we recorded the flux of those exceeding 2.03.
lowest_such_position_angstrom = 5960.14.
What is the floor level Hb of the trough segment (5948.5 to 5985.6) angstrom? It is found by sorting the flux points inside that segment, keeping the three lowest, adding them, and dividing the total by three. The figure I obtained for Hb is 2.03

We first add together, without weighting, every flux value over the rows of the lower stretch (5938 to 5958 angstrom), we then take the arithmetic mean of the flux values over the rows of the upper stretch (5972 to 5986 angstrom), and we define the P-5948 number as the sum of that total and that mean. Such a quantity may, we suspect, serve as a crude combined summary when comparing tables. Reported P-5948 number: 33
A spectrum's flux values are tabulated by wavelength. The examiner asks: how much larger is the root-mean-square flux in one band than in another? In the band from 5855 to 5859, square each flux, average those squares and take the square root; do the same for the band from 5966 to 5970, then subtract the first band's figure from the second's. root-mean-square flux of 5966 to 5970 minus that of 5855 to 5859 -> 0.04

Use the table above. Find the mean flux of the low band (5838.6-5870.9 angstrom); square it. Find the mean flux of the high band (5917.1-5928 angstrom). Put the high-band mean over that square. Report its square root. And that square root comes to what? 0.72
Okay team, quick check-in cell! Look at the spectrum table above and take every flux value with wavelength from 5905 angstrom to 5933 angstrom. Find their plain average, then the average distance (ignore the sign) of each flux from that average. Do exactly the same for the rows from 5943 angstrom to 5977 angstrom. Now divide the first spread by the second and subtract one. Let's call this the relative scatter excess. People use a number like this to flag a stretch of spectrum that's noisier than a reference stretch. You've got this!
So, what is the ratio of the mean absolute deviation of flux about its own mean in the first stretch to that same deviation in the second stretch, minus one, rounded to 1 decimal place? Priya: 2.3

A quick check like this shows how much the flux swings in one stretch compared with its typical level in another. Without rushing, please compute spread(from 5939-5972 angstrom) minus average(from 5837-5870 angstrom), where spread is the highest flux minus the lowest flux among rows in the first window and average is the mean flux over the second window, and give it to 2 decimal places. -1.97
